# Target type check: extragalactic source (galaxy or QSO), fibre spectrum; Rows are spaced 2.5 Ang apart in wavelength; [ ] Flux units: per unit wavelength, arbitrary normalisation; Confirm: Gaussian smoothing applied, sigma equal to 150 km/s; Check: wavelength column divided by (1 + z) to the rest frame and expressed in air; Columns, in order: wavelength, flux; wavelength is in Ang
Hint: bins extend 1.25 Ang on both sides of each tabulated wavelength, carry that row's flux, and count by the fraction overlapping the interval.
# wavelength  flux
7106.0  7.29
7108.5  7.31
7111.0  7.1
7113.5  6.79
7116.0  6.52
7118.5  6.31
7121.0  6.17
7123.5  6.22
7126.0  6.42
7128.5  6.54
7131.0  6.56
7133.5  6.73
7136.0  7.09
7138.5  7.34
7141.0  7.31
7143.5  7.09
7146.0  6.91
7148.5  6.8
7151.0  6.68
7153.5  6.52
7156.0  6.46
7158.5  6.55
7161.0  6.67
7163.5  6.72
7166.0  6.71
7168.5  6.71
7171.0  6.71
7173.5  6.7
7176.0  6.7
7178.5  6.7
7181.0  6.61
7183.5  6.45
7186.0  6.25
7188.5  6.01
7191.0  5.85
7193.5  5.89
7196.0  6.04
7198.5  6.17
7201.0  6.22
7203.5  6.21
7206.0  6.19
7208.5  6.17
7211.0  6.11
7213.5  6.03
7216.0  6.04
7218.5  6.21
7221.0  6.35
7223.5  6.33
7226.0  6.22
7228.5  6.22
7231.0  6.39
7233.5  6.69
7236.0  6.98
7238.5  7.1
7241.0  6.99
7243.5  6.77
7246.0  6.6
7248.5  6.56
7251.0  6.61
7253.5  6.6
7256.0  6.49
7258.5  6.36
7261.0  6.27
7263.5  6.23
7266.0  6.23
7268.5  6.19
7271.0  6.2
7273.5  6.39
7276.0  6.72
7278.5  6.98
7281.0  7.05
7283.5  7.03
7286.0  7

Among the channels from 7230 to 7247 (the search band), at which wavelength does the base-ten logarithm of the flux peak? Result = 7238.5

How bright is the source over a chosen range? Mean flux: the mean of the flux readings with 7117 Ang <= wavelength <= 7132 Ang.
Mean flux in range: 6.37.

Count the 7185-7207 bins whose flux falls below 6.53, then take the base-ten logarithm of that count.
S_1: 0.95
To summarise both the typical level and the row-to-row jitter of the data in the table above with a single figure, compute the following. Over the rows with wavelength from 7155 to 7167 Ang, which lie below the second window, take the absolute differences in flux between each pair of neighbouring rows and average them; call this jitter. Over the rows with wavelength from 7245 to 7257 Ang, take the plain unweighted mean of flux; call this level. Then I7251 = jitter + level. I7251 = 6.64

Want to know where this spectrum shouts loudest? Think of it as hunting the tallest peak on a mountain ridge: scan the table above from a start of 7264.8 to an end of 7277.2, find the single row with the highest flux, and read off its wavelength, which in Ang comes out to 7276.0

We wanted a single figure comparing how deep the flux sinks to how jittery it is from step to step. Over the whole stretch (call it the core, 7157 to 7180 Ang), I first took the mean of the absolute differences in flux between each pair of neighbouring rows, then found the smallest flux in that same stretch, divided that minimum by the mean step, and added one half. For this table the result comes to 276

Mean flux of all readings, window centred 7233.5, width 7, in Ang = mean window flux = 6.69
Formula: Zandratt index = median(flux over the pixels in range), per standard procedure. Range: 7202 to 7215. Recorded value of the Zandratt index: 6.17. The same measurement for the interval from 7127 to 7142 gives 6.91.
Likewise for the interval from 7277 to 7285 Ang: 7.03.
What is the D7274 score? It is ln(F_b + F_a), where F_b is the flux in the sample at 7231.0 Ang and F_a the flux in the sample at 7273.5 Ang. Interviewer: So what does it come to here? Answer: 2.55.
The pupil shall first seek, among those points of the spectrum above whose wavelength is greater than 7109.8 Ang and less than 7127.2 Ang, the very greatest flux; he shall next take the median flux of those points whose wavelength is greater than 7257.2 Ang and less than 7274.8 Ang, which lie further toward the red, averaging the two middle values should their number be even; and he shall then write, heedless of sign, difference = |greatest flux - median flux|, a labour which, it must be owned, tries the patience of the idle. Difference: 0.87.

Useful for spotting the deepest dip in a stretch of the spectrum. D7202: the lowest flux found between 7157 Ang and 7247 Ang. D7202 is 5.85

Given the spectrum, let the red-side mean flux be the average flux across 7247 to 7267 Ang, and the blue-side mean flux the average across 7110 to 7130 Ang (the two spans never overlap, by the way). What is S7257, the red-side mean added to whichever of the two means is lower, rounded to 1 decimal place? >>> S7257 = 12.8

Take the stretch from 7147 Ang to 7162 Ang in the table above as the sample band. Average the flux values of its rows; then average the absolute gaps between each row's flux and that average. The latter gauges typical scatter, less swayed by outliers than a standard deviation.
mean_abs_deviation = 0.10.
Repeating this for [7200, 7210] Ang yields 0.02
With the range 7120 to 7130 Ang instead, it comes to 0.14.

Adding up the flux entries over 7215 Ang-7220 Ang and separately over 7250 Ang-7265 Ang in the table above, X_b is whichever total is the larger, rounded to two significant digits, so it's 39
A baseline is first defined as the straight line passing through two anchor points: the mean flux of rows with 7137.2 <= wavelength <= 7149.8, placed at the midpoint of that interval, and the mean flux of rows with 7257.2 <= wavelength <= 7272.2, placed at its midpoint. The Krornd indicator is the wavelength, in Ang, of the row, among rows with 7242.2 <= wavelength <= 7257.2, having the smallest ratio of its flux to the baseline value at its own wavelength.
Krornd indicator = 7256.0 Ang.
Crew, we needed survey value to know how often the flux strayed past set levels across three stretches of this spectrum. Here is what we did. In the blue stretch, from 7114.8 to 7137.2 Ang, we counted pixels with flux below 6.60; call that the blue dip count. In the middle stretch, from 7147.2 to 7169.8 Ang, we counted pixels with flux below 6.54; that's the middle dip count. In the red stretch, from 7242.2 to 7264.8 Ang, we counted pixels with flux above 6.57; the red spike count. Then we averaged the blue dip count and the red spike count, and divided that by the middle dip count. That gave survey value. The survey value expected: 2.75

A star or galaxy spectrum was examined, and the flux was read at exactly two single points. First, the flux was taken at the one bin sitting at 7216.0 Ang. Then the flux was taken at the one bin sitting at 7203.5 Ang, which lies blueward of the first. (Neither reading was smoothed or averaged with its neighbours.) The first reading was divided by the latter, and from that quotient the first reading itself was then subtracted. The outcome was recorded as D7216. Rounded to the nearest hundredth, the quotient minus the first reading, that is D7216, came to -5.07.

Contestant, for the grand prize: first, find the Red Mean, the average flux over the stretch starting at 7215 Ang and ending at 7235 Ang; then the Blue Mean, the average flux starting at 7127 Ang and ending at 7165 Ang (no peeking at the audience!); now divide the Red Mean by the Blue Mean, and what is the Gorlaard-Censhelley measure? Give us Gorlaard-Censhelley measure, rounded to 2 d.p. 0.93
